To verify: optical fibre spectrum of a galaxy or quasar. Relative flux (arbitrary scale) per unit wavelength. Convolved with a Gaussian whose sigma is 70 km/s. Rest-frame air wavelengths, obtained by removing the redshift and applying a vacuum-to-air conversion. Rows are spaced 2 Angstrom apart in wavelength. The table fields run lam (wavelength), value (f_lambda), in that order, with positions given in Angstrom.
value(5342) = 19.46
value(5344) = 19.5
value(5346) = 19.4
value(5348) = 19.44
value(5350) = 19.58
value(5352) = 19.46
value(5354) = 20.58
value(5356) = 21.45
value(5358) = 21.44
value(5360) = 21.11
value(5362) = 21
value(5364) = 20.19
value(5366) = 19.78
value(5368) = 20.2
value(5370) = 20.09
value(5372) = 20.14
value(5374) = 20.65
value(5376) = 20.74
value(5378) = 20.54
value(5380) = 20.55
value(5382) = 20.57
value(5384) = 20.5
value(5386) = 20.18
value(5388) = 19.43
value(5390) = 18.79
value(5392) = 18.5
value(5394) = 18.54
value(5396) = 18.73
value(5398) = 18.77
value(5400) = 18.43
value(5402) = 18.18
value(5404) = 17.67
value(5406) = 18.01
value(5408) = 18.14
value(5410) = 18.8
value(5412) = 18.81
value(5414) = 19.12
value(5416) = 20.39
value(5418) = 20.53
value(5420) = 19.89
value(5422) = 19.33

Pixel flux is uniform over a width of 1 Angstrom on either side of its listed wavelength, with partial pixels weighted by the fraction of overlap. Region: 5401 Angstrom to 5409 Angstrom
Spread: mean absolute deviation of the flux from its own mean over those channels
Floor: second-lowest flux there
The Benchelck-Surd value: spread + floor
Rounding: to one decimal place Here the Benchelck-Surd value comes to 18.2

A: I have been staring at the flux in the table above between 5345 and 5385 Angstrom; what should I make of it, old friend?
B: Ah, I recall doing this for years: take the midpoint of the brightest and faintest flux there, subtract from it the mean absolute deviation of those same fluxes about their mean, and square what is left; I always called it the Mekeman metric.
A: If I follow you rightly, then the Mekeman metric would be 397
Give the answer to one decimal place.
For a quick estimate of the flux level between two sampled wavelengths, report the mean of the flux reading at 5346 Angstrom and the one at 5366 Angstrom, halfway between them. 19.6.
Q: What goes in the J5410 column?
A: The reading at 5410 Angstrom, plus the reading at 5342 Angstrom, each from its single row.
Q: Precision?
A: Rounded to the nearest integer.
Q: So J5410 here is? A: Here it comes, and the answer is 38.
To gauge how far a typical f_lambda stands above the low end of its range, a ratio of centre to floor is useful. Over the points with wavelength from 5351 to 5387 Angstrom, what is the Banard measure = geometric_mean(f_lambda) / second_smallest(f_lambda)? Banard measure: 1.04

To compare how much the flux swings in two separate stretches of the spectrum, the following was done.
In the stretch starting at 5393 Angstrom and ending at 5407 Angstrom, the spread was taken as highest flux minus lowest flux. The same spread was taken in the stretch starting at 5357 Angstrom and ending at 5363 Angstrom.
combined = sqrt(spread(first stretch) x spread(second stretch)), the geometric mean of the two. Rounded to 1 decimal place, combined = 0.7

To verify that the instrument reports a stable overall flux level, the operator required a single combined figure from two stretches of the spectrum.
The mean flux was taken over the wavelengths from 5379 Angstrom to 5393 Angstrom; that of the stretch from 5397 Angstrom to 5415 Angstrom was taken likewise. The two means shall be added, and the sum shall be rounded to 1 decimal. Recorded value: 38.2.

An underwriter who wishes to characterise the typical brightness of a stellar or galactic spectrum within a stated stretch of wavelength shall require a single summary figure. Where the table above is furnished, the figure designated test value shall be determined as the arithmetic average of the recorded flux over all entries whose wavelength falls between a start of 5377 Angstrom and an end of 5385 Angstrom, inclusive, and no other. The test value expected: 20.5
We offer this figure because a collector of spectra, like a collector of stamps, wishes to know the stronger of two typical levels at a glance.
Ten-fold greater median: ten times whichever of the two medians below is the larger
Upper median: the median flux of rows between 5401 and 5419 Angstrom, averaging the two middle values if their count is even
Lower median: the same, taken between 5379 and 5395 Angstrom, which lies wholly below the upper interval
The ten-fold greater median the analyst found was 198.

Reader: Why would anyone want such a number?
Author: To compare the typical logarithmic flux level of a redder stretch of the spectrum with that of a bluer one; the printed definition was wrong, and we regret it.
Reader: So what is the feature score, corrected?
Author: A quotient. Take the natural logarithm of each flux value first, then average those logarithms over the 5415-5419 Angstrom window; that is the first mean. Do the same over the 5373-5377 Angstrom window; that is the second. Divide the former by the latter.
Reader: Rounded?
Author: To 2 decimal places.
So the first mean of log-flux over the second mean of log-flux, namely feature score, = 1.00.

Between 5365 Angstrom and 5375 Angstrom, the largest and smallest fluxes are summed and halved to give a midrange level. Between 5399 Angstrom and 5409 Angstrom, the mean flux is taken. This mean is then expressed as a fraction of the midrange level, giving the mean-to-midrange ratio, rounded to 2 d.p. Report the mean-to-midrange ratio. 0.89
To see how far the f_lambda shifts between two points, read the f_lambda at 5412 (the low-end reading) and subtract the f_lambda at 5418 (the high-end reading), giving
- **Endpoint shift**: -1.7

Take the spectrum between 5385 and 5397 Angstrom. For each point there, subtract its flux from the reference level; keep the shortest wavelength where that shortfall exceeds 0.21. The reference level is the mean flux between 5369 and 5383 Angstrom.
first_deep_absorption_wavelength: 5386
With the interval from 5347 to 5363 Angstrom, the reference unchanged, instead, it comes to 5348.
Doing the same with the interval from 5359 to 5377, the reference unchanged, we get 5364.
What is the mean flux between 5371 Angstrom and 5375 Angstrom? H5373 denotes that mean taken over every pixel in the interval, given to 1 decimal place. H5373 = 20.4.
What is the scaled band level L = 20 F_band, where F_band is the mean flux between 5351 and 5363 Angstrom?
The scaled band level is 417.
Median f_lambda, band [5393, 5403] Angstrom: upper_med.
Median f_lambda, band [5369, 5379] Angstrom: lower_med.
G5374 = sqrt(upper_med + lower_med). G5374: 6.25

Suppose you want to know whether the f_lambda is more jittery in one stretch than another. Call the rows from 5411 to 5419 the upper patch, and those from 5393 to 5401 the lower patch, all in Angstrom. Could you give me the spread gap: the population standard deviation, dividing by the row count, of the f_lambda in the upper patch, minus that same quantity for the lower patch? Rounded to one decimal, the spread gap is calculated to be 0.6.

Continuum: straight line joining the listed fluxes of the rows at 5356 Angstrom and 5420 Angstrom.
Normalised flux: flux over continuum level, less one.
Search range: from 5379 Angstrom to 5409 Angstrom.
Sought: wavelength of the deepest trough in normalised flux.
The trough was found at 5404 Angstrom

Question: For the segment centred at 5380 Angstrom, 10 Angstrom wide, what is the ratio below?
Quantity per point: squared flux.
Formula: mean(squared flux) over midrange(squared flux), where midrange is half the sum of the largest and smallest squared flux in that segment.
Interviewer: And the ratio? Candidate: 0.996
